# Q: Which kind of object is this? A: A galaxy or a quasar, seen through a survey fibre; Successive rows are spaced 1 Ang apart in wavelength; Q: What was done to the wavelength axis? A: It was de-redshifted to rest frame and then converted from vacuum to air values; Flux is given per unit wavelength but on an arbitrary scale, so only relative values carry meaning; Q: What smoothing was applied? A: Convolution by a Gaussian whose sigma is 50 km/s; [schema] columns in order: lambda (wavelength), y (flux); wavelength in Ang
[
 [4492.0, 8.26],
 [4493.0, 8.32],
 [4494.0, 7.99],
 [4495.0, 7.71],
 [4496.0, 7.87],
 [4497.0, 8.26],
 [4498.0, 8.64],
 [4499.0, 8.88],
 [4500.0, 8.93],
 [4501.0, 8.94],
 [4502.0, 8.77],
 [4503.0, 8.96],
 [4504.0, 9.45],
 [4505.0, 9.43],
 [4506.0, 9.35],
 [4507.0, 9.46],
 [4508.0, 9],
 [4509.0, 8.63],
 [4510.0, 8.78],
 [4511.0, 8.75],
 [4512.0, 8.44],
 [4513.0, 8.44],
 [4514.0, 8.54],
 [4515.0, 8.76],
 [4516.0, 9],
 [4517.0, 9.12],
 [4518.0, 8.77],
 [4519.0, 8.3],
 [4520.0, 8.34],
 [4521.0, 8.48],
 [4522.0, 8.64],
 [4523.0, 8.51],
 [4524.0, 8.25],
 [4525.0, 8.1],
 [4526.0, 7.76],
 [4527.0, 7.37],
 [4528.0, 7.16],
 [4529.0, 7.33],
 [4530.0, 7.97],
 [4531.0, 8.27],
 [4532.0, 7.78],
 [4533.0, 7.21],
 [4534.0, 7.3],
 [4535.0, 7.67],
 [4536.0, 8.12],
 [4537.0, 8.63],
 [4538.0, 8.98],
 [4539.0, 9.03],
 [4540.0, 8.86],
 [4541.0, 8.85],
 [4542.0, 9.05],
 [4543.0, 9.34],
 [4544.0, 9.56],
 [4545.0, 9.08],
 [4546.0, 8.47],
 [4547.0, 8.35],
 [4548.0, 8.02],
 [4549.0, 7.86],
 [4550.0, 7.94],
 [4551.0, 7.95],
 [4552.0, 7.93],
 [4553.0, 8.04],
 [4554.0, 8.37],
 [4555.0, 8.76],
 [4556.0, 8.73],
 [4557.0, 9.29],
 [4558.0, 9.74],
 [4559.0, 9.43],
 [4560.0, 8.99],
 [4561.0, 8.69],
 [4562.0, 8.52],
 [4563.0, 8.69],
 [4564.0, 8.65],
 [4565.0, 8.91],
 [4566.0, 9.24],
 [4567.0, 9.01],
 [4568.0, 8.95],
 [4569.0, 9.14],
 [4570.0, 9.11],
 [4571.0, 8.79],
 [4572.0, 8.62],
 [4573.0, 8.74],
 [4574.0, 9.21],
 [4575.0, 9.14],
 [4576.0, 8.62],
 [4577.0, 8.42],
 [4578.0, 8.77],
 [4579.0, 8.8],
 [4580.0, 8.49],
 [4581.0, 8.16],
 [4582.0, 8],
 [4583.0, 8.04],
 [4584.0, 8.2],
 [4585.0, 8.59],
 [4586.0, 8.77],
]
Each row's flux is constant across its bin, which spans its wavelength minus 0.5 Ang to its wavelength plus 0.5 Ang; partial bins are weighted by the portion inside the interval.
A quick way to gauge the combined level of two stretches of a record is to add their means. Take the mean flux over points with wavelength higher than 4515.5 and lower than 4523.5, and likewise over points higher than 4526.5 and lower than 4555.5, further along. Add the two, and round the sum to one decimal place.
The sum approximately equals 16.9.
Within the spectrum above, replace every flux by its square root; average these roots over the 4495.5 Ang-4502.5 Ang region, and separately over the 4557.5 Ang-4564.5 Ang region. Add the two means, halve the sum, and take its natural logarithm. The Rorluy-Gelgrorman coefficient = 1.09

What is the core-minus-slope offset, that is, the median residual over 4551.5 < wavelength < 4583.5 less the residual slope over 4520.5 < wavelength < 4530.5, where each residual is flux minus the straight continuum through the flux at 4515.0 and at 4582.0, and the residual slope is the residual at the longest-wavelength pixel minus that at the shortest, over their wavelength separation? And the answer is 0.6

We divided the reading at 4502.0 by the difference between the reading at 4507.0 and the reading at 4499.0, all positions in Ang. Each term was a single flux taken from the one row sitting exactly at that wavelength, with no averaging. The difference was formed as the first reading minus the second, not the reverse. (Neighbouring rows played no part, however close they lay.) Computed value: 15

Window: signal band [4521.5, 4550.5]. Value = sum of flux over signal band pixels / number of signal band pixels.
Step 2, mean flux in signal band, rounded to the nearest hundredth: 8.26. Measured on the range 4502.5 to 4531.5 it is 8.53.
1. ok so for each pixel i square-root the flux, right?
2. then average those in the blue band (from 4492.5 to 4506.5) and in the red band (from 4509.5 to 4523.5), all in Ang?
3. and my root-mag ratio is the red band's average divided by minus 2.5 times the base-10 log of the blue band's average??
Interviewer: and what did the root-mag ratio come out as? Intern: -2.51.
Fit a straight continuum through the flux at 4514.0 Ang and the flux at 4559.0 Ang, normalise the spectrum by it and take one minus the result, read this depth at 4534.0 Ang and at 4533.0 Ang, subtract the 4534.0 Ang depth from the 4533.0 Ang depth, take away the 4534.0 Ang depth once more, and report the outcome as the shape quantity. -0.17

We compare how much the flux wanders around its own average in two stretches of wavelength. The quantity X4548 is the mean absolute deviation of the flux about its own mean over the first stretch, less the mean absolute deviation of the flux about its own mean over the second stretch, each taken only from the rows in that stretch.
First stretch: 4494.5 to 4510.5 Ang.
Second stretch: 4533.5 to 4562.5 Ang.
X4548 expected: -0.12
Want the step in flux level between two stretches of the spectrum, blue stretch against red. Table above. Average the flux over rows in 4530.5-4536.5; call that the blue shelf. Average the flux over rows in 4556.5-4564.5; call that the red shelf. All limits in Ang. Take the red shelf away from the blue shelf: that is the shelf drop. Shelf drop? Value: -1.3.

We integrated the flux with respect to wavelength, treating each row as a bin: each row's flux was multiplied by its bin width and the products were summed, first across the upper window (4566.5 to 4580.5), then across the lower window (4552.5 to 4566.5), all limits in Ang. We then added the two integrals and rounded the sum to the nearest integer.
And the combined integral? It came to 248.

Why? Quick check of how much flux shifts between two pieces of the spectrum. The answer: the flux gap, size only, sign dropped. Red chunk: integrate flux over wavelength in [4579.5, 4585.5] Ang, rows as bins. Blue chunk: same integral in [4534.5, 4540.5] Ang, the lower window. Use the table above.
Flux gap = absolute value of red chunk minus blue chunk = 1.8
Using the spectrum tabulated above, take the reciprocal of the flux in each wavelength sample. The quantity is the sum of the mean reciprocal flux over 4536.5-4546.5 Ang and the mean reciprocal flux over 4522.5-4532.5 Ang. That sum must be 0.239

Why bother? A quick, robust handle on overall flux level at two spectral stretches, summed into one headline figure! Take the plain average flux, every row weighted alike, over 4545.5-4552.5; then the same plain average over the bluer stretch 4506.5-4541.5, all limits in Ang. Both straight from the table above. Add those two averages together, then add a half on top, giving 16.9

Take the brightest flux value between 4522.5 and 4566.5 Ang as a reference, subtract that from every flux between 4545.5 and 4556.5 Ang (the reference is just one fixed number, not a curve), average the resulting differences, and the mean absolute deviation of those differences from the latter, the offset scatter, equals 0.29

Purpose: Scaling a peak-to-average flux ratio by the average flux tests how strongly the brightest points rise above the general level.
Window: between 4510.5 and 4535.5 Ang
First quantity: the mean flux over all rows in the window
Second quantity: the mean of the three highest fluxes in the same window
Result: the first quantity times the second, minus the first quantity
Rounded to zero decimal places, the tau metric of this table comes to 65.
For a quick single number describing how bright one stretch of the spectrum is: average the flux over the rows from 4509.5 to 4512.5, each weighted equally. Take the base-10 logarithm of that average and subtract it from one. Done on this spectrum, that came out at 0.063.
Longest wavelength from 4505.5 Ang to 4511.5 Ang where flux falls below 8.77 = 4511.0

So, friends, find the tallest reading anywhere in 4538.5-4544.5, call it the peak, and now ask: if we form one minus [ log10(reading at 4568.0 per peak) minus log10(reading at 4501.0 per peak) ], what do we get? 1.00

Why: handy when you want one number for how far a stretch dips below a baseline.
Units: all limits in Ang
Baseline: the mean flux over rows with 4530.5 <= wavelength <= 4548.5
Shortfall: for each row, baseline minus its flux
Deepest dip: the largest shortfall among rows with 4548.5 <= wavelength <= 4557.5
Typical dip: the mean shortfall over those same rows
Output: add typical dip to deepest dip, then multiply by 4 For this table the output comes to 3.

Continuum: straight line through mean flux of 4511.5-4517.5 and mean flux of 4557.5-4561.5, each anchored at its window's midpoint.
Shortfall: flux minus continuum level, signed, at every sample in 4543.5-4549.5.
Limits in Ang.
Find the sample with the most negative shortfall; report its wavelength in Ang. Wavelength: 4549.0 Ang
